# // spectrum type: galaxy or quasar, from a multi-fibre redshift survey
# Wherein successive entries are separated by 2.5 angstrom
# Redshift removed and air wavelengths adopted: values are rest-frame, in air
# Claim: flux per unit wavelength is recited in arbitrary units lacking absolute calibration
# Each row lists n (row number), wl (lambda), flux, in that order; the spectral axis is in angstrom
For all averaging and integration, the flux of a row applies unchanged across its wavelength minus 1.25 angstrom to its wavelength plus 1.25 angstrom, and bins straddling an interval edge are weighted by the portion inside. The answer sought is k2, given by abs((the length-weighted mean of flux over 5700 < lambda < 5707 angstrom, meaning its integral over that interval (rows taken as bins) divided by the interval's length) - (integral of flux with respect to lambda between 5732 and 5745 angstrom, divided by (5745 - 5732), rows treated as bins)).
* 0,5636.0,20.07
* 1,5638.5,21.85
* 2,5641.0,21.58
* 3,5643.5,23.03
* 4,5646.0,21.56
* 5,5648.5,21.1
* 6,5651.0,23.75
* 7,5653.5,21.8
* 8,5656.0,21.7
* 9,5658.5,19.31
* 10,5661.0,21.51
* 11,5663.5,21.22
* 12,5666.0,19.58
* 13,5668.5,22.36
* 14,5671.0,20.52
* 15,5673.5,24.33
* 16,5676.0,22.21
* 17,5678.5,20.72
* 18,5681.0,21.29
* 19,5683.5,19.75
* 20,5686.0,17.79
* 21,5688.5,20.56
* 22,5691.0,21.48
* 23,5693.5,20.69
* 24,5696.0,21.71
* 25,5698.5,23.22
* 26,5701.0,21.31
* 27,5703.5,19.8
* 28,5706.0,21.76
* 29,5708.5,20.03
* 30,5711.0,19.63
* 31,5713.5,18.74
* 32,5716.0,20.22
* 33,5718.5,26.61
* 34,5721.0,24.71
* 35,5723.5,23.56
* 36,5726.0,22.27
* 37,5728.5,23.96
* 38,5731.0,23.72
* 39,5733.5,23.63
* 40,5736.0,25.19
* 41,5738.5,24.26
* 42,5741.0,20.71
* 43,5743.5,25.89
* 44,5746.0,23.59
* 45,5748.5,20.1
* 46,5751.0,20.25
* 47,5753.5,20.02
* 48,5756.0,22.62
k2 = 3.0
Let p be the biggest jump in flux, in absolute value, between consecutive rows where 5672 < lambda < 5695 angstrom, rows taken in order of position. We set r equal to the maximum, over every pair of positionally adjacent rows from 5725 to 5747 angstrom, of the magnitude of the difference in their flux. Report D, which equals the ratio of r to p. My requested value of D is 1.87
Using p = 2.8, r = 5.18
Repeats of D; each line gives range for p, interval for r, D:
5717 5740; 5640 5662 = 1.39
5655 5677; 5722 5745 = 1.36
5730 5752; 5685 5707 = 0.53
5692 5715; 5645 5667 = 1.35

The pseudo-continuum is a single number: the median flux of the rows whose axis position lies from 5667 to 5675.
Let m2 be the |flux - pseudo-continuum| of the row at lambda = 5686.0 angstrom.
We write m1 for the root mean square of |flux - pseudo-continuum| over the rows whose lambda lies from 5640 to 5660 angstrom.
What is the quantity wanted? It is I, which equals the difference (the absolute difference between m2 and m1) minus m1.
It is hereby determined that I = 1.81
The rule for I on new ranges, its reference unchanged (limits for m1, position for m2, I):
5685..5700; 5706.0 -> -0.60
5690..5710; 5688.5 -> -1.21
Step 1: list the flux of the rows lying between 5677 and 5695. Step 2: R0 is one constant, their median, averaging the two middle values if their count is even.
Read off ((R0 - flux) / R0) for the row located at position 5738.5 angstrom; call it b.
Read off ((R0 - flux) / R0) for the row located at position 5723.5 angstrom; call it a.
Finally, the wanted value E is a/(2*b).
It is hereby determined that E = 0.4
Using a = -0.139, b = -0.17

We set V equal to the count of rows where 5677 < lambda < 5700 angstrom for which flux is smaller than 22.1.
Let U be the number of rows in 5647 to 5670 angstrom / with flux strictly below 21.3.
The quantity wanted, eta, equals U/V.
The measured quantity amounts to 0.5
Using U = 4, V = 8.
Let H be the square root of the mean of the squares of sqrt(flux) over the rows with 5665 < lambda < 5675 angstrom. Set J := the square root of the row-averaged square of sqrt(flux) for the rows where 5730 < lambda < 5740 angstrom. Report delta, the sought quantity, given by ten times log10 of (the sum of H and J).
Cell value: 9.81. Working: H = 4.66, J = 4.92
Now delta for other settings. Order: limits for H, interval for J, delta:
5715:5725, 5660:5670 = 9.77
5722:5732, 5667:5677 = 9.81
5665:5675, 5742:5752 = 9.73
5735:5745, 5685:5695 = 9.73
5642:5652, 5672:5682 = 9.75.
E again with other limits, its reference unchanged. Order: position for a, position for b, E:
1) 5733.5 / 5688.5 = -11.3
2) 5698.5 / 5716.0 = -2.7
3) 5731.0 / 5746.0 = 0.5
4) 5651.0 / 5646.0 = 1.8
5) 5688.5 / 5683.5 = 0.1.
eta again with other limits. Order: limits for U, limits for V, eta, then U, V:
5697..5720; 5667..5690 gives 0.8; 5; 6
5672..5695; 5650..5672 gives 0.9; 6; 7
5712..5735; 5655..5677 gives 0.3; 2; 6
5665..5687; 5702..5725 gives 1.0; 6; 6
